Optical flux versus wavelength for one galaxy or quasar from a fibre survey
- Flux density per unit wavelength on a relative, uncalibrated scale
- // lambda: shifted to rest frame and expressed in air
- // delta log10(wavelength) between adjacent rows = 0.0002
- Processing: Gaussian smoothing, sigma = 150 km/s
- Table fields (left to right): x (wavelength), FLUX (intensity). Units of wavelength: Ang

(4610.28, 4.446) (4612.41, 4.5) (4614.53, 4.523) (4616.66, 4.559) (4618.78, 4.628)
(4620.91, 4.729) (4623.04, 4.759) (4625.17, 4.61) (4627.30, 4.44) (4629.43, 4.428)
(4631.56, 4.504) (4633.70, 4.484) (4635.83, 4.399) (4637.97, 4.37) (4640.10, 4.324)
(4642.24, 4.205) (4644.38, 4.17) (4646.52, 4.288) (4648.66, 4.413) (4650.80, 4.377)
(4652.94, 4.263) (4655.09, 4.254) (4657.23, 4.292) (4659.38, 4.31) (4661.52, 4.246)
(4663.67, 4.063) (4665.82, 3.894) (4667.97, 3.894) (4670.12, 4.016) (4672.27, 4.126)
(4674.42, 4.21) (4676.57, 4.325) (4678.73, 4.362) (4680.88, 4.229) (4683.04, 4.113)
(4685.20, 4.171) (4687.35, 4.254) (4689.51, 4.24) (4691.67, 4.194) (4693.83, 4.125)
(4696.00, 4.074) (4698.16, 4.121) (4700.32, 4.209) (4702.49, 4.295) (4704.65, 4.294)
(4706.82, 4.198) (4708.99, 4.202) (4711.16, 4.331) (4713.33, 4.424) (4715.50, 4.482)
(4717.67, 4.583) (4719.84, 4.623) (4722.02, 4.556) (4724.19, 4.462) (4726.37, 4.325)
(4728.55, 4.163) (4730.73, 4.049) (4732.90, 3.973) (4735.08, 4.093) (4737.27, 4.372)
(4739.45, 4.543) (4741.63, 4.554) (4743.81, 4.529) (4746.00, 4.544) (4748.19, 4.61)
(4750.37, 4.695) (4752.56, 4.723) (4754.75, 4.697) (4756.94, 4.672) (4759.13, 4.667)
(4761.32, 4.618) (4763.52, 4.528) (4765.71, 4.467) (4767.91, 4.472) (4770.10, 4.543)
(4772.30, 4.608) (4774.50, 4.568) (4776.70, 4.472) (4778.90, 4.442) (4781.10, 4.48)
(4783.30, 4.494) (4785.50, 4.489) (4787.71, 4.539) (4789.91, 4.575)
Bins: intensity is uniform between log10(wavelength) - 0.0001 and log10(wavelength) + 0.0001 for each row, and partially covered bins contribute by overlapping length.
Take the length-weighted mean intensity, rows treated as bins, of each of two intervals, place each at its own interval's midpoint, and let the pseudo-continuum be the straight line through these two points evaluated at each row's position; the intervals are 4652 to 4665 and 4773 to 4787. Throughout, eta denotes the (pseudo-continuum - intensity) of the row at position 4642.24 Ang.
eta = -0.01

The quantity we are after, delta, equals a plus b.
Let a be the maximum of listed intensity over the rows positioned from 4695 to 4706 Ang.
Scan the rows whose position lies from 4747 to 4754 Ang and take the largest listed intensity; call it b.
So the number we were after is 9.02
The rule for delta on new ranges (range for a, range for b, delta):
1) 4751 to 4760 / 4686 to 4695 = 8.98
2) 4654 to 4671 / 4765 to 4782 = 8.92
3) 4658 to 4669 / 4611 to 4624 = 9.07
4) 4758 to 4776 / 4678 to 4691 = 9.03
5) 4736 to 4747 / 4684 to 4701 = 8.81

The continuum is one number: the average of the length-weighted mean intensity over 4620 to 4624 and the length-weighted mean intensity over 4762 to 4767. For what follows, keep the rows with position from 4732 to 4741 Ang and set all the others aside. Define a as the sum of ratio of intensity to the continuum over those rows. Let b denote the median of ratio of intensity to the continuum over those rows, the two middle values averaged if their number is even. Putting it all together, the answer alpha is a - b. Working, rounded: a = 3.7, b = 0.916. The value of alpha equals 2.8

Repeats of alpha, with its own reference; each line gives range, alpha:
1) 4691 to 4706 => 5.4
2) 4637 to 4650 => 4.6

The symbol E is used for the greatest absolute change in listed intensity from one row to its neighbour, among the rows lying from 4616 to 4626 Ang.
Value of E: 0.149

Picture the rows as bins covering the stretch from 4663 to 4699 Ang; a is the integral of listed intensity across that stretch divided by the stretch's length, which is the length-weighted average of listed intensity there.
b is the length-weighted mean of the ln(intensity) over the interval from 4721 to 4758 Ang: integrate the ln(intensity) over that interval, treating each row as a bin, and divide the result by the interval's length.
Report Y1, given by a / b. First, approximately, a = 4.14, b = 1.49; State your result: 2.78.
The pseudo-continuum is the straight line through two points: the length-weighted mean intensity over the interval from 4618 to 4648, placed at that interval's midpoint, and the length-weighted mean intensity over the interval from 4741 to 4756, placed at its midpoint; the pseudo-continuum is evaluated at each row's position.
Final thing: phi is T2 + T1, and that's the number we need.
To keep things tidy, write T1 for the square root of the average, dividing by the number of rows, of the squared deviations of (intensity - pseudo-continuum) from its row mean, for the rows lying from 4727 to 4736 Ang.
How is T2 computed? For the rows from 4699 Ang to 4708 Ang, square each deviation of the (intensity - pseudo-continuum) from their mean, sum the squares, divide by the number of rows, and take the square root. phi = 0.12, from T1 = 0.071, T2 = 0.05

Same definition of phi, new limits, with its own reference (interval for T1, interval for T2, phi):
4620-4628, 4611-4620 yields 0.17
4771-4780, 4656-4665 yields 0.17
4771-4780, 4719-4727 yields 0.19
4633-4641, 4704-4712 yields 0.12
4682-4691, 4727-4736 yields 0.12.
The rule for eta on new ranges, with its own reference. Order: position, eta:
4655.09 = -0.03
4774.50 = -0.08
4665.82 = 0.35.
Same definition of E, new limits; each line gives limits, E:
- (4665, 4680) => 0.122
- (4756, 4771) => 0.090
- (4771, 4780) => 0.096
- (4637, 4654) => 0.125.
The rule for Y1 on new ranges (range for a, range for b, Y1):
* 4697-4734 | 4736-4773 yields 2.84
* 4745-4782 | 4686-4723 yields 3.14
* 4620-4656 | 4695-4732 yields 3.02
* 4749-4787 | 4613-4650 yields 3.06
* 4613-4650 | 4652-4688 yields 3.12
